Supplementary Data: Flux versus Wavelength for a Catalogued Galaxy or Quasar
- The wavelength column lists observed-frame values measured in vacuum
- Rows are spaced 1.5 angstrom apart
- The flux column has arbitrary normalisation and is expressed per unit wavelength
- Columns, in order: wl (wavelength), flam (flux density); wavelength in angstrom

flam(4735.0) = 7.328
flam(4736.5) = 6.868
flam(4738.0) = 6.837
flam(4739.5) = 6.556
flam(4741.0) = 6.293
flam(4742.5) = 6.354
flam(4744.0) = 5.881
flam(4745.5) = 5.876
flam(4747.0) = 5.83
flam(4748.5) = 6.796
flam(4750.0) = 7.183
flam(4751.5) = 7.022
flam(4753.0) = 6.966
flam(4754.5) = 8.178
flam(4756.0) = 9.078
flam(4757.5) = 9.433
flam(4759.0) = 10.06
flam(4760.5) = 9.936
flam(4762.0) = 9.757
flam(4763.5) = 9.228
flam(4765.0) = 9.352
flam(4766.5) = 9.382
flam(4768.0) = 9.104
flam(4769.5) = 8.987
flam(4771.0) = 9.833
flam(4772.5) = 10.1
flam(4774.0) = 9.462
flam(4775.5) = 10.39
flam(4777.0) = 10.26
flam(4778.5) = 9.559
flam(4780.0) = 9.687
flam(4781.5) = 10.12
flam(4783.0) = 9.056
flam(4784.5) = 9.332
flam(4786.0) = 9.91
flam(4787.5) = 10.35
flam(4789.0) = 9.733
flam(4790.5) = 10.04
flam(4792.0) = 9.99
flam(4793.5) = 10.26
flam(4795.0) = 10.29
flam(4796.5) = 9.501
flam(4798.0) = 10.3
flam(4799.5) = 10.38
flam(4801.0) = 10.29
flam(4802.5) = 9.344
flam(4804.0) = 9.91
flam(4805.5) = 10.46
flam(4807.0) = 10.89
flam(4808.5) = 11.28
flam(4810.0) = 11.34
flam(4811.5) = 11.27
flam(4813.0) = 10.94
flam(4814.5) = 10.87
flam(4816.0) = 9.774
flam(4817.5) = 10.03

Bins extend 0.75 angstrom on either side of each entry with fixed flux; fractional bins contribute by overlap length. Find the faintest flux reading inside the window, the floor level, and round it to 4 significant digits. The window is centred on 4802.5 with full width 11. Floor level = 9.344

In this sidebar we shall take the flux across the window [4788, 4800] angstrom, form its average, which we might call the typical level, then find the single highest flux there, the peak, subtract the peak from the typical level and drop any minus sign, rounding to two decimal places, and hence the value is 0.32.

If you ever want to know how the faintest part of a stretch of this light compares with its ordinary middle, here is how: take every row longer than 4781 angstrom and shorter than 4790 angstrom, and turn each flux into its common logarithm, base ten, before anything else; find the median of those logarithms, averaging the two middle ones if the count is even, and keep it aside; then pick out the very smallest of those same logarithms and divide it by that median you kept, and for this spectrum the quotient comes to 0.964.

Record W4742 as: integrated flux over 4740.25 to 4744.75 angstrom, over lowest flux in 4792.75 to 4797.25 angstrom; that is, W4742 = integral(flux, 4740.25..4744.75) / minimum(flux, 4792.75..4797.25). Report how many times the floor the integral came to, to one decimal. 2.9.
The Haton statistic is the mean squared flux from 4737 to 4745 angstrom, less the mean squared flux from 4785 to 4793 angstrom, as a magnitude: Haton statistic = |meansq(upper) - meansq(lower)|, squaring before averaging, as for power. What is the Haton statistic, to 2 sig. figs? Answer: 59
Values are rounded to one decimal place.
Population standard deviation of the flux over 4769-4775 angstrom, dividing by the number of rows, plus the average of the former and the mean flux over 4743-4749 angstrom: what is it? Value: 3.7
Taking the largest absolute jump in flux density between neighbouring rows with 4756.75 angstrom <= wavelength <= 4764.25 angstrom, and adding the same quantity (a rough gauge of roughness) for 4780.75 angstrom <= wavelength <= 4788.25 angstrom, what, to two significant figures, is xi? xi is 1.7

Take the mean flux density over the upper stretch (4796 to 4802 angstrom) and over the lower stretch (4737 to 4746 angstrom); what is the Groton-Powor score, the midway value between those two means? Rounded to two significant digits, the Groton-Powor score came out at 8.2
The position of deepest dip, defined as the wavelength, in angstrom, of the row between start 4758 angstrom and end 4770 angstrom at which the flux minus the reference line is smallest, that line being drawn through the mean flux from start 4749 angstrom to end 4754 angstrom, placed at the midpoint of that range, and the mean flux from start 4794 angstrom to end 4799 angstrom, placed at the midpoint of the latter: 4769.5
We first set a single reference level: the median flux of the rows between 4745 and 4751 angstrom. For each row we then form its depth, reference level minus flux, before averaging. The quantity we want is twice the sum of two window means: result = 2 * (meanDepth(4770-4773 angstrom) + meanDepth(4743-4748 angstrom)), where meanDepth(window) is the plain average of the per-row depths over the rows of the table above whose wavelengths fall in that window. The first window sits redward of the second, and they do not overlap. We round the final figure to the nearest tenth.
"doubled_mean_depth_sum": -6.3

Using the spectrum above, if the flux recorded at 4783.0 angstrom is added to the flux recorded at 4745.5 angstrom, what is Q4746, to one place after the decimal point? 14.9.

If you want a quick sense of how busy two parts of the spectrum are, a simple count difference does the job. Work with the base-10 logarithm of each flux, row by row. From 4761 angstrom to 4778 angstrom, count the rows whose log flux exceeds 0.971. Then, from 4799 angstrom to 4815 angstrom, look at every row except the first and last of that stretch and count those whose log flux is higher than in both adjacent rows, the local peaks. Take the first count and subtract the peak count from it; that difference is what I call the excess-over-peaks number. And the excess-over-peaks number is 6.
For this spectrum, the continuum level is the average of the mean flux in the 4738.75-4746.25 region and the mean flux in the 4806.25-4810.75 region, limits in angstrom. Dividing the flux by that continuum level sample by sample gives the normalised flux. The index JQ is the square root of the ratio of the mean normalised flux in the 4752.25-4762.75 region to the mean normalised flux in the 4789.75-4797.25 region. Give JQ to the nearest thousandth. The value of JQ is 0.951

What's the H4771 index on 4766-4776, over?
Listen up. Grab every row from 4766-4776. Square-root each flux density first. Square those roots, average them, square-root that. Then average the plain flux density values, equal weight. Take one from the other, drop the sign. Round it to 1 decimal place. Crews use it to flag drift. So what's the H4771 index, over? 6.5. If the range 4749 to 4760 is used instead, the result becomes 5.4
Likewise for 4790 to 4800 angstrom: 6.9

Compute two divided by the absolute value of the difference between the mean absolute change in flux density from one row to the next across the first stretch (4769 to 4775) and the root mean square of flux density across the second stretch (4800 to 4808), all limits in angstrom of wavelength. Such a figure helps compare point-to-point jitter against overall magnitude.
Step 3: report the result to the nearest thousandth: 0.208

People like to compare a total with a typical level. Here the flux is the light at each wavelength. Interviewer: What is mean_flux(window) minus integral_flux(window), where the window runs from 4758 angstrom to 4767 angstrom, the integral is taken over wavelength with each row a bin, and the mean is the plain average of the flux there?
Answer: -77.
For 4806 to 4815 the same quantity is -89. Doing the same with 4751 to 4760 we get -68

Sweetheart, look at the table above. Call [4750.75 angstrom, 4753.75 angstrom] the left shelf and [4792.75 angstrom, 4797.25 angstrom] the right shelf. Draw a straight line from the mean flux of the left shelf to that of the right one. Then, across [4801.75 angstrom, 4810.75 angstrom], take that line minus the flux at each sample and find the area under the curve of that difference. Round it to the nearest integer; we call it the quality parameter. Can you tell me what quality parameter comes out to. 2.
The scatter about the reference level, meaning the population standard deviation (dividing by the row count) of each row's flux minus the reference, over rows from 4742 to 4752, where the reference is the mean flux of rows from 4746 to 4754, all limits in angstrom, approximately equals 0.54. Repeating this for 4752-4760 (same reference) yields 1.08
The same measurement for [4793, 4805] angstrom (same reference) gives 0.38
